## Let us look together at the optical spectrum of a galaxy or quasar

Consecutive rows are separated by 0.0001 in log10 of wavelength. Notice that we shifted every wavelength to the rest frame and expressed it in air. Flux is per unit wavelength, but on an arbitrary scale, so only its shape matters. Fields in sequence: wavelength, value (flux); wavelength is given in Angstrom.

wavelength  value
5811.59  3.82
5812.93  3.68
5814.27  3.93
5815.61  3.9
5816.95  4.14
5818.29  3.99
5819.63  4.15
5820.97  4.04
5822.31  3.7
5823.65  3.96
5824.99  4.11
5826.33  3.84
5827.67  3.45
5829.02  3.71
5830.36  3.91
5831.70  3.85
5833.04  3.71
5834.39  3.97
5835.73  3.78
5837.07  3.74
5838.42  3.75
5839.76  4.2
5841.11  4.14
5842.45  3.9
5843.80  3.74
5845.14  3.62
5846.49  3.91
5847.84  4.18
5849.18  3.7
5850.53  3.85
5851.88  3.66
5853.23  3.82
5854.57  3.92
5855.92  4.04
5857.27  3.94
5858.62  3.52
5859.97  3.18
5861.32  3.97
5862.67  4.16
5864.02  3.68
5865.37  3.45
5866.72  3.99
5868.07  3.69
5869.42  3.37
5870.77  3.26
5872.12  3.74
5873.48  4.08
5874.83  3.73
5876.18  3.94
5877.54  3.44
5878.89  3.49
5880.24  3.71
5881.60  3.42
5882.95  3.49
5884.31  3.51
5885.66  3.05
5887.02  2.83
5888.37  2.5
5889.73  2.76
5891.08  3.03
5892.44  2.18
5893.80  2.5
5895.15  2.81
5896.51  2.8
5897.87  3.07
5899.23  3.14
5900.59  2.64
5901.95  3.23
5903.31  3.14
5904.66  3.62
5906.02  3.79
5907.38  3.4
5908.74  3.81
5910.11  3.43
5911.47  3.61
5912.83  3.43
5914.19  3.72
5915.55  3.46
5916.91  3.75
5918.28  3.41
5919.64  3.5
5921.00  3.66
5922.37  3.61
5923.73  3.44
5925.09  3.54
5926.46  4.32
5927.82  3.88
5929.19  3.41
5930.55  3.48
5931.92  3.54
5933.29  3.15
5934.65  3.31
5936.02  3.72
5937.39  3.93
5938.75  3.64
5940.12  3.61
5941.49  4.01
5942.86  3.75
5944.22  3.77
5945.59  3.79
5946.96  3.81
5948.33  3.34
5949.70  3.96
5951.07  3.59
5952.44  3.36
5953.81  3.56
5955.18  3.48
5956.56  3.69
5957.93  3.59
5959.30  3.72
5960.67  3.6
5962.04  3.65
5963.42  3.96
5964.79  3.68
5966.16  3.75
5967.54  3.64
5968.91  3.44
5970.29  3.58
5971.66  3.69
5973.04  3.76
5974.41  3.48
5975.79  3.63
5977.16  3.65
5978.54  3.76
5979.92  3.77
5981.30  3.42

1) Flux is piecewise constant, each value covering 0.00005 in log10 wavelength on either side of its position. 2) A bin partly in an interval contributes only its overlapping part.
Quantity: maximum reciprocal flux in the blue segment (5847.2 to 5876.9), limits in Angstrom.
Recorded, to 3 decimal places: 0.314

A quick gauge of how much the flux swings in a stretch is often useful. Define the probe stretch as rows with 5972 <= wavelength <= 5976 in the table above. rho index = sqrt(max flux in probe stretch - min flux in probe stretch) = 0.53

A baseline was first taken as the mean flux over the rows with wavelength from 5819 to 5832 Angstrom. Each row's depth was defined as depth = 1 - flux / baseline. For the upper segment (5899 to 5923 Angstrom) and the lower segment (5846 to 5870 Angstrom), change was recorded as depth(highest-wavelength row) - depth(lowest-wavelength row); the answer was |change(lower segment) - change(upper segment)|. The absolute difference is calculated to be 0.26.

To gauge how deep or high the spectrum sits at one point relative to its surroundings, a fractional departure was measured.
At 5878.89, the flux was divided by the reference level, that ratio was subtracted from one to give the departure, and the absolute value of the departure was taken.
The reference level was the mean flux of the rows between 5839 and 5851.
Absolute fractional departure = 0.11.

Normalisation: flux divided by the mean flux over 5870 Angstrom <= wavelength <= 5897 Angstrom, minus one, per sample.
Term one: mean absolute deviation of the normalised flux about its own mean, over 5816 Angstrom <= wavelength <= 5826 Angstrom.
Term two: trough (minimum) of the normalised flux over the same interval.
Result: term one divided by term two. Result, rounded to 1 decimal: 0.2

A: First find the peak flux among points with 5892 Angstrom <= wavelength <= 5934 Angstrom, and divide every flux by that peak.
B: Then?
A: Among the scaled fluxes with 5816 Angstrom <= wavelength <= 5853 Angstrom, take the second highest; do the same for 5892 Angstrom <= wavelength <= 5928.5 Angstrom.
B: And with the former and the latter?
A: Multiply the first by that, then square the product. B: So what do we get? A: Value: 0.76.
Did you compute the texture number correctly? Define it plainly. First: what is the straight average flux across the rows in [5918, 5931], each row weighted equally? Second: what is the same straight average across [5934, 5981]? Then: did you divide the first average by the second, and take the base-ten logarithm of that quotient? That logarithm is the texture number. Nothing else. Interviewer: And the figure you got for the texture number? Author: 0.00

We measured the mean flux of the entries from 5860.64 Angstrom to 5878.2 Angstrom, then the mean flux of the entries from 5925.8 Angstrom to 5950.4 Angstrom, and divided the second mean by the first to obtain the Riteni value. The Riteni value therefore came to 0.99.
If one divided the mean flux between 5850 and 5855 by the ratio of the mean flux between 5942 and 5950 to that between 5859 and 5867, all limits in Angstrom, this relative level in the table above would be 3.8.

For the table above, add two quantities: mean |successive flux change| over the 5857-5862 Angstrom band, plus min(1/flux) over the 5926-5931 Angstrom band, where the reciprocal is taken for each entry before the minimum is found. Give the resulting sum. 0.75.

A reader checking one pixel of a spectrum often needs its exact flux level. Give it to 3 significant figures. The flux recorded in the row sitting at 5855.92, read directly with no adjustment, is 4.04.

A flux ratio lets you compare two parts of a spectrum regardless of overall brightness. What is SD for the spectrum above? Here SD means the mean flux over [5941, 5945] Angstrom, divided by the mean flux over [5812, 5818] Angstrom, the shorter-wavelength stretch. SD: 0.982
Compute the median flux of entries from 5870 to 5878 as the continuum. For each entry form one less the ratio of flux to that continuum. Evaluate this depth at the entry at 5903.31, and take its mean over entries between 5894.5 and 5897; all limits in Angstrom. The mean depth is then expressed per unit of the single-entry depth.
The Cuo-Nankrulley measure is 1.56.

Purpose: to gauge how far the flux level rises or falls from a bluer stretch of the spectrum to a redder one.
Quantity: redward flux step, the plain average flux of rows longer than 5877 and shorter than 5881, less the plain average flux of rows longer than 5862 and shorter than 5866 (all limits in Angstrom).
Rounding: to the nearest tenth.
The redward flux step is -0.2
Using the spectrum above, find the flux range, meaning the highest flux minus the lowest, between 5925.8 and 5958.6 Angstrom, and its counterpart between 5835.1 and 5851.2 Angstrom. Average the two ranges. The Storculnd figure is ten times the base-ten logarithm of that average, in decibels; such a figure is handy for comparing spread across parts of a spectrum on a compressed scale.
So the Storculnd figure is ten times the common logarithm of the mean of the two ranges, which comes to -0.58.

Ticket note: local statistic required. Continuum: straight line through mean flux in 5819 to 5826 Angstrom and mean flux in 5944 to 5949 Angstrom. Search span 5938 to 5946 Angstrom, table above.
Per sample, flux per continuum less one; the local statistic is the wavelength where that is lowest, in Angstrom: 5940.12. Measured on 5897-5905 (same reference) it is 5900.59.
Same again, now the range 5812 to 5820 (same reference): 5812.93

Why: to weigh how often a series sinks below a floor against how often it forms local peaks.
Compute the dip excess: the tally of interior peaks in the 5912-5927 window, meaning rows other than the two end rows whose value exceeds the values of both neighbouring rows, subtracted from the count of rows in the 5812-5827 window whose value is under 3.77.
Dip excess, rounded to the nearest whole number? -1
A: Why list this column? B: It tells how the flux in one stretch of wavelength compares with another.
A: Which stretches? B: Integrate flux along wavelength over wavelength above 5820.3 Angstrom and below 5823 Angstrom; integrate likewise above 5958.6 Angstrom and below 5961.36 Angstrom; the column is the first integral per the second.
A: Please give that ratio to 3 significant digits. 1.03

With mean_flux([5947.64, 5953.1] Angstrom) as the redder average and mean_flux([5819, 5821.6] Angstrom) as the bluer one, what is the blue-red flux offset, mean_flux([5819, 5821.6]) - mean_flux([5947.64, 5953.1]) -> 0.53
